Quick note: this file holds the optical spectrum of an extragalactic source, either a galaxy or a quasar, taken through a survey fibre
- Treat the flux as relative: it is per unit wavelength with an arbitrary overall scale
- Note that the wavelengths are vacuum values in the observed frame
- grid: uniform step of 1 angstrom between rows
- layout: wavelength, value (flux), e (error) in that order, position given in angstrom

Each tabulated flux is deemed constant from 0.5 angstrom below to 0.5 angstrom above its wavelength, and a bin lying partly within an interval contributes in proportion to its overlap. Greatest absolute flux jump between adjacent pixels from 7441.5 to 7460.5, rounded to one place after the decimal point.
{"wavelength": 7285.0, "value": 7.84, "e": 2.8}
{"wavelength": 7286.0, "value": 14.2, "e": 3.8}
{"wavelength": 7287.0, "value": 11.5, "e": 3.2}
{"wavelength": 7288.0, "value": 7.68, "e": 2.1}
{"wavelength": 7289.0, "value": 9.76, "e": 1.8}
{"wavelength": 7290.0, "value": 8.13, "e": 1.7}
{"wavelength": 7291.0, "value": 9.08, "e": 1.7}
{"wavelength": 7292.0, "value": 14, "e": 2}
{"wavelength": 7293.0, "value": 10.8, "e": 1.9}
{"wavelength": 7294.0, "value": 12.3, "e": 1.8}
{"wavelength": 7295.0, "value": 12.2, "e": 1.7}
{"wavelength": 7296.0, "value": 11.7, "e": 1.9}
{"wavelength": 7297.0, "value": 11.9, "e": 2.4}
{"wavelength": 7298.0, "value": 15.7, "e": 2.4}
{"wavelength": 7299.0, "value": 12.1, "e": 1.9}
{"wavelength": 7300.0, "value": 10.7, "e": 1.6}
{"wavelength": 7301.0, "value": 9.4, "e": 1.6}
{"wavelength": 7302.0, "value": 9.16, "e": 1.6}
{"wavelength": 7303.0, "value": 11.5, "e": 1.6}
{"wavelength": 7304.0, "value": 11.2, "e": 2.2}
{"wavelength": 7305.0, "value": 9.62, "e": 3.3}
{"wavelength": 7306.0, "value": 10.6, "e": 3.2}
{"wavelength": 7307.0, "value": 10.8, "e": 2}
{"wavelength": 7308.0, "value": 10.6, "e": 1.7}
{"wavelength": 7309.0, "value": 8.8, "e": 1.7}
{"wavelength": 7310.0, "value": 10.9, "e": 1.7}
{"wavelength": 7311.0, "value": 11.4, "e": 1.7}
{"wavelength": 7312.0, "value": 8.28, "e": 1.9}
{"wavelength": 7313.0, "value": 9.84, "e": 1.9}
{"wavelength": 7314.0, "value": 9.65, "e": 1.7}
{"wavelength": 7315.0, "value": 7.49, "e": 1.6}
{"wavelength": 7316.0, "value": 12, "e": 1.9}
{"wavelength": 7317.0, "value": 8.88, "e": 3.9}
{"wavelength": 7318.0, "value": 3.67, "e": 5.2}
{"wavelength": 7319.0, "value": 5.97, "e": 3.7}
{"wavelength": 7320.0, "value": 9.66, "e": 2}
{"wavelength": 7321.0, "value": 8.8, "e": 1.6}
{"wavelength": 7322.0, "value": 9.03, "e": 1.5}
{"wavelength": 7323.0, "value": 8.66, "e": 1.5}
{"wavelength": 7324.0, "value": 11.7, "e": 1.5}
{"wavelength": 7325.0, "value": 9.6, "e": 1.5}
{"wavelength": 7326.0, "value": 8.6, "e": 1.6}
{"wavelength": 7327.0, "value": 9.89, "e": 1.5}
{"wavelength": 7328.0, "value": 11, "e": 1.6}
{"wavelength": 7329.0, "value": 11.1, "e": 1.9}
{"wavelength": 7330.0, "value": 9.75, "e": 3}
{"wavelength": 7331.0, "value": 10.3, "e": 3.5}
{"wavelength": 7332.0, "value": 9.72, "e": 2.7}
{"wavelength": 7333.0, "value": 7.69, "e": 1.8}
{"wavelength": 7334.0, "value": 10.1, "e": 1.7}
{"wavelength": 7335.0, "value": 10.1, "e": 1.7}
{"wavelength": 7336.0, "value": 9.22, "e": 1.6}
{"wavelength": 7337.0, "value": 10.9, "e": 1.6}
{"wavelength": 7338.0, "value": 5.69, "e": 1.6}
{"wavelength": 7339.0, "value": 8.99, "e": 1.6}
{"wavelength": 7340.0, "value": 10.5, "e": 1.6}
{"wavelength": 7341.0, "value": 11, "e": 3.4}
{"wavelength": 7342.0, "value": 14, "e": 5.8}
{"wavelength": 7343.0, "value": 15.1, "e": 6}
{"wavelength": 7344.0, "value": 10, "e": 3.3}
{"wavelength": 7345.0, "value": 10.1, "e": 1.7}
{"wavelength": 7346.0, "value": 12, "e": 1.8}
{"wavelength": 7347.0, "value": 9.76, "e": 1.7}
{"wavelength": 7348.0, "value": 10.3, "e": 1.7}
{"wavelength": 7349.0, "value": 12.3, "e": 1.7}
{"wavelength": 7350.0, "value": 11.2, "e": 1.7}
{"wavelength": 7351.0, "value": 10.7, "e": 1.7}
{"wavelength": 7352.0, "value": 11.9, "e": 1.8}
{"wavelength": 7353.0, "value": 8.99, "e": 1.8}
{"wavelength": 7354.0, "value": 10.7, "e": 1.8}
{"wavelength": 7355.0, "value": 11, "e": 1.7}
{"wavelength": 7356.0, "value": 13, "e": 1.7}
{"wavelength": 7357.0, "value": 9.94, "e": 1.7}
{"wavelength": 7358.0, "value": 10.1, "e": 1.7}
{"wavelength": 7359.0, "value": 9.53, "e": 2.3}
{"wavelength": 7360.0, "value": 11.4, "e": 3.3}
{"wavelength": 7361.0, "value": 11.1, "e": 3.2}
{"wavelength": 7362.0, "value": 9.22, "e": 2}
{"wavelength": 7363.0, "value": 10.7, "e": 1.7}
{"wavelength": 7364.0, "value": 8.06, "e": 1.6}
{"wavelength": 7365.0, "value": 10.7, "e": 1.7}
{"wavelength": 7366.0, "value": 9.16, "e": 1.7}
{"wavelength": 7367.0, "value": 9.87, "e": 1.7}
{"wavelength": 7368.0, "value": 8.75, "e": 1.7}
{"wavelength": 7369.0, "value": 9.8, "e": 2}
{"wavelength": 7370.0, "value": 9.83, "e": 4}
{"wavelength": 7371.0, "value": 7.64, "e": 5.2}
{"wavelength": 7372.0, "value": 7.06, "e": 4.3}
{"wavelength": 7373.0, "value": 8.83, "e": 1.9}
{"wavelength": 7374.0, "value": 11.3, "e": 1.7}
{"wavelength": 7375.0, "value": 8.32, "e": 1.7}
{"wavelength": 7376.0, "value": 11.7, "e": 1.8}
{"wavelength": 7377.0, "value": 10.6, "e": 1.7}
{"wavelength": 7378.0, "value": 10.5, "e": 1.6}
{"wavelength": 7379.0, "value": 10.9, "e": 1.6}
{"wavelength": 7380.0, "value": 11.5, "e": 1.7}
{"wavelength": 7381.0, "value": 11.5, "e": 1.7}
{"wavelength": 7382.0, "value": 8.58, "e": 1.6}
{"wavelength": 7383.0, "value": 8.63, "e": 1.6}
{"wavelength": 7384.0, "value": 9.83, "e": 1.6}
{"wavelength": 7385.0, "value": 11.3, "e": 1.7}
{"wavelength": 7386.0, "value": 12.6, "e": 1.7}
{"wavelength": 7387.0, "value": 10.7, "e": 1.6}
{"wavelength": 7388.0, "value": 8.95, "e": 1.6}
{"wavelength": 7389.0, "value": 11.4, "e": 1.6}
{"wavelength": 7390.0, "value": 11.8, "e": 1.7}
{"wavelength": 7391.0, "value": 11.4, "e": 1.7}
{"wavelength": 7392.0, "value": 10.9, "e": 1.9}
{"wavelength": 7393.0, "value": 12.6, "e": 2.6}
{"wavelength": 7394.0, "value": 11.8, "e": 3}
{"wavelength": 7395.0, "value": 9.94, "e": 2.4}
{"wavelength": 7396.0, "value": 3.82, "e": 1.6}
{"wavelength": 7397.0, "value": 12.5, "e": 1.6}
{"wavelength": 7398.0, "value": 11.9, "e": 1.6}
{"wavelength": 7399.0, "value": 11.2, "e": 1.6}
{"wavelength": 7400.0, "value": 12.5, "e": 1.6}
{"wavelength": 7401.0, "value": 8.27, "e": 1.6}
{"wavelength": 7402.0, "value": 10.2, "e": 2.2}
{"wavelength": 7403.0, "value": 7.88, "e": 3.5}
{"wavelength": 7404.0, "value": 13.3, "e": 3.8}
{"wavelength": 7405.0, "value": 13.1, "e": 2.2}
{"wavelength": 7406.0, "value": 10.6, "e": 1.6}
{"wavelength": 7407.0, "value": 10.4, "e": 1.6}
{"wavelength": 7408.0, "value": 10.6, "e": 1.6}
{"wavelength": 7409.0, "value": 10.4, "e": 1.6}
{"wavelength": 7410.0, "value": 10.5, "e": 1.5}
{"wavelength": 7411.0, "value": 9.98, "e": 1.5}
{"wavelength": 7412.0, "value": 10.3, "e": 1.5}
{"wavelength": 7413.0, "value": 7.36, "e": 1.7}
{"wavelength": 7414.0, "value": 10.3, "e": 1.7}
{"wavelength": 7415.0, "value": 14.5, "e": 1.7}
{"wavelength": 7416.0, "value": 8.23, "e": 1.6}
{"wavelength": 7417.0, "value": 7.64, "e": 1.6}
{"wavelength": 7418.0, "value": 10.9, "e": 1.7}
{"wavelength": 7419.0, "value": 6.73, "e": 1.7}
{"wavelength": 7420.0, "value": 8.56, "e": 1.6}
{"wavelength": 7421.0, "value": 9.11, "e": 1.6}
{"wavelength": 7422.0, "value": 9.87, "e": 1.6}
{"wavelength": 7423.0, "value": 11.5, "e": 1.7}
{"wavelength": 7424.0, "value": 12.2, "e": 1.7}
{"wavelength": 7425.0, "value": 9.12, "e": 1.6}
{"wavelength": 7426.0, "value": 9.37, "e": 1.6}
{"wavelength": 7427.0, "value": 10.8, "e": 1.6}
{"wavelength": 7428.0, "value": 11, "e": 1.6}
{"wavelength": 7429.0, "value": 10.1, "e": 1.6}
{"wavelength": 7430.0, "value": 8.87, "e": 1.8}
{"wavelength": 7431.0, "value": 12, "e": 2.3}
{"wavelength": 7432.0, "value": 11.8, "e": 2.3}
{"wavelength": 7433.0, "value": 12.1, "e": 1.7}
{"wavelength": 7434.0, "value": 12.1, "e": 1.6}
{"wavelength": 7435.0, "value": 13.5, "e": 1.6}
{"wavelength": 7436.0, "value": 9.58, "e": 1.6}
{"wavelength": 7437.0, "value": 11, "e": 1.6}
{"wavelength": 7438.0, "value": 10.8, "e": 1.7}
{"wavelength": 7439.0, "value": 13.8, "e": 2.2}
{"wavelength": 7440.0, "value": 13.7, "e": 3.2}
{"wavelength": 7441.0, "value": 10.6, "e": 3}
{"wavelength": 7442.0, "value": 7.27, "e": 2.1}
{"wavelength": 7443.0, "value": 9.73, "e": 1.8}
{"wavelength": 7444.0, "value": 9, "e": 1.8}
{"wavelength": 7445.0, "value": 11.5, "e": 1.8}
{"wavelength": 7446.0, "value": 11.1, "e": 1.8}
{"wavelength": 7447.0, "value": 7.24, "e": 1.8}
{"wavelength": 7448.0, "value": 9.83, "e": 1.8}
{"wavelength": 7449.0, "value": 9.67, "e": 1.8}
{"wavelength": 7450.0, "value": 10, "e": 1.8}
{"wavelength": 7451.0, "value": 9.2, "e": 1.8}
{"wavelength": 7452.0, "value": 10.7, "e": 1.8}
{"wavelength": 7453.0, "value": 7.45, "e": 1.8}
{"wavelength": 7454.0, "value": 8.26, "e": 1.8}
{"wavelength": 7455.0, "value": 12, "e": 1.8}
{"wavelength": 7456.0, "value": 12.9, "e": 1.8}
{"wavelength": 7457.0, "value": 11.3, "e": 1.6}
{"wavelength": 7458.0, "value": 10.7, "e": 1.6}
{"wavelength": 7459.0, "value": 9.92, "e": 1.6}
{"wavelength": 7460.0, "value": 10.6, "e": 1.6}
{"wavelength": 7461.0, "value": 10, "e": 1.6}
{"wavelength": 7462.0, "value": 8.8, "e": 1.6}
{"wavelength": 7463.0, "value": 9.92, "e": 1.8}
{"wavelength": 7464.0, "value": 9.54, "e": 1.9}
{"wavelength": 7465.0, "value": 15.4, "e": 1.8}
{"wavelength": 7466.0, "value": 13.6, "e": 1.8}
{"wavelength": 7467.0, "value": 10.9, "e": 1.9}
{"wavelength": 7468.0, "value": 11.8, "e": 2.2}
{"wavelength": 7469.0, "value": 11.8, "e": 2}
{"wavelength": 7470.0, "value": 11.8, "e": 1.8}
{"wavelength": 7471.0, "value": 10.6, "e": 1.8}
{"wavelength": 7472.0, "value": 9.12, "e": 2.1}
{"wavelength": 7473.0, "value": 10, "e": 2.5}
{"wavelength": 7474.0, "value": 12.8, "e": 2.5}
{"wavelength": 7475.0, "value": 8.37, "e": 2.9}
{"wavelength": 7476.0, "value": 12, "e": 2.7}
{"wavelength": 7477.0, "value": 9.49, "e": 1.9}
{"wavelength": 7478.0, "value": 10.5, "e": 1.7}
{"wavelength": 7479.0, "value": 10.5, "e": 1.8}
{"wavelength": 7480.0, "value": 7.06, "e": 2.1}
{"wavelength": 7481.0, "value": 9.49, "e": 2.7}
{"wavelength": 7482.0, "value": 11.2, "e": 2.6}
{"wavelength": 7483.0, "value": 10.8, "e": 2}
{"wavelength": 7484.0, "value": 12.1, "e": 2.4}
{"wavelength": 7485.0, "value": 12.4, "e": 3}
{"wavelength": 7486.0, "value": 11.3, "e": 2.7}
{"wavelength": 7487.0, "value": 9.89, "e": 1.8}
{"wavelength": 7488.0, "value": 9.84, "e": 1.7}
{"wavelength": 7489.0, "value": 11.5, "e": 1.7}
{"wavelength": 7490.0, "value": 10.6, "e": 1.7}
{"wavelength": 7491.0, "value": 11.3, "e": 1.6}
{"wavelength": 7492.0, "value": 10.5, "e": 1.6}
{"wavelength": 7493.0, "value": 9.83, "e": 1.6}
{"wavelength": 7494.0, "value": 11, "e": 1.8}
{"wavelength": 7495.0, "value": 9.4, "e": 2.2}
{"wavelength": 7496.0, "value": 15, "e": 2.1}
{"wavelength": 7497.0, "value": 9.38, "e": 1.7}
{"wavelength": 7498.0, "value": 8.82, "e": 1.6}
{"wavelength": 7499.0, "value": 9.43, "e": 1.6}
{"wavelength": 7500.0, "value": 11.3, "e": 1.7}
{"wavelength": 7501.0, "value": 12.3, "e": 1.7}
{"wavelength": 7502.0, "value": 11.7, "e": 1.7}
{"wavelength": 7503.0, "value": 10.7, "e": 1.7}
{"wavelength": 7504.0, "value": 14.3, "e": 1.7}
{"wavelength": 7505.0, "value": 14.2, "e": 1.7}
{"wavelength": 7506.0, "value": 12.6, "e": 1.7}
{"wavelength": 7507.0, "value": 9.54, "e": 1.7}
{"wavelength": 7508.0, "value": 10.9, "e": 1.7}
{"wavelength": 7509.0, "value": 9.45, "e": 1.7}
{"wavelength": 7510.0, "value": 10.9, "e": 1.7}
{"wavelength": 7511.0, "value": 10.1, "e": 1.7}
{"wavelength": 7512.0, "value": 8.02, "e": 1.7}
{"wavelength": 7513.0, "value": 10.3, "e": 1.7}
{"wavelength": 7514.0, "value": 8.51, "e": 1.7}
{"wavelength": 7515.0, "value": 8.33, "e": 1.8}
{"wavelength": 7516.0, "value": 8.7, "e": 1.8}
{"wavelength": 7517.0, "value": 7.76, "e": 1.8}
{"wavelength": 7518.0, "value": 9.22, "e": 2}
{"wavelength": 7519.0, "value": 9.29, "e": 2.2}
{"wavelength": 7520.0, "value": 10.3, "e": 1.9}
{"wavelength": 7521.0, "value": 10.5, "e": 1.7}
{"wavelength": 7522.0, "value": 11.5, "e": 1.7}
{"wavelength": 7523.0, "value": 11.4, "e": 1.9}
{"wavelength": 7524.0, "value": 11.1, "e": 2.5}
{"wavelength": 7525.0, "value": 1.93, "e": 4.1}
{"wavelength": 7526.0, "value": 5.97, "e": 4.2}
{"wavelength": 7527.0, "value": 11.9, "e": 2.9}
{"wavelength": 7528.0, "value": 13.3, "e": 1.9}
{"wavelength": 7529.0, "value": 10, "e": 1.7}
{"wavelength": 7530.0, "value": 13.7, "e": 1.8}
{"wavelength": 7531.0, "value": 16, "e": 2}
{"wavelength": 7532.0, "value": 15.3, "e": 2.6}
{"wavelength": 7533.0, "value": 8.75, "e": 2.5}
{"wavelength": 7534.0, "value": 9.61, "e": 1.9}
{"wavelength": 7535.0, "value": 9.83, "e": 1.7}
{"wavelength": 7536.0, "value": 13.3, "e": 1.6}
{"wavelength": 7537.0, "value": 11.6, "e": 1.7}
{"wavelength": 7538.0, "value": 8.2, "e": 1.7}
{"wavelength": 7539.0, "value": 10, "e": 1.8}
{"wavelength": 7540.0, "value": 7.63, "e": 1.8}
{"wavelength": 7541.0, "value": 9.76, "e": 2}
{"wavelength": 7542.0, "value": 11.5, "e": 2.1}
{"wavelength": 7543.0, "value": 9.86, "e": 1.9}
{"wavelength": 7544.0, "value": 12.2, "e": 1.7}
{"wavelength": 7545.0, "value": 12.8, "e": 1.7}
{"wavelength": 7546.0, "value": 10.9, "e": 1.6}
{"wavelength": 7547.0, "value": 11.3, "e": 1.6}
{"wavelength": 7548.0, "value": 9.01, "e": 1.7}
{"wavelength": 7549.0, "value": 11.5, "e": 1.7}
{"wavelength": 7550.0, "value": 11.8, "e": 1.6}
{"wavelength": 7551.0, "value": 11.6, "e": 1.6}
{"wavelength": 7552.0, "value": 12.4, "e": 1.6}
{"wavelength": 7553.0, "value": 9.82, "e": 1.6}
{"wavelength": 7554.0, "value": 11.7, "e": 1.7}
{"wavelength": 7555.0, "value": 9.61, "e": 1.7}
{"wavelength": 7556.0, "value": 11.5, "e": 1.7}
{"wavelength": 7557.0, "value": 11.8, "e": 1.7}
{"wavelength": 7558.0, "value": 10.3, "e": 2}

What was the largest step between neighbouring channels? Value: 3.9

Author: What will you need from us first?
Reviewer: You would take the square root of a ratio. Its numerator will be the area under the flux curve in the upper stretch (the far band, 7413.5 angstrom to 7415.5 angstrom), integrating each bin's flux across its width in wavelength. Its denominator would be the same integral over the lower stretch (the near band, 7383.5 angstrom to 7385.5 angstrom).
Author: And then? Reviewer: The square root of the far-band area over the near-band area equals 1.08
